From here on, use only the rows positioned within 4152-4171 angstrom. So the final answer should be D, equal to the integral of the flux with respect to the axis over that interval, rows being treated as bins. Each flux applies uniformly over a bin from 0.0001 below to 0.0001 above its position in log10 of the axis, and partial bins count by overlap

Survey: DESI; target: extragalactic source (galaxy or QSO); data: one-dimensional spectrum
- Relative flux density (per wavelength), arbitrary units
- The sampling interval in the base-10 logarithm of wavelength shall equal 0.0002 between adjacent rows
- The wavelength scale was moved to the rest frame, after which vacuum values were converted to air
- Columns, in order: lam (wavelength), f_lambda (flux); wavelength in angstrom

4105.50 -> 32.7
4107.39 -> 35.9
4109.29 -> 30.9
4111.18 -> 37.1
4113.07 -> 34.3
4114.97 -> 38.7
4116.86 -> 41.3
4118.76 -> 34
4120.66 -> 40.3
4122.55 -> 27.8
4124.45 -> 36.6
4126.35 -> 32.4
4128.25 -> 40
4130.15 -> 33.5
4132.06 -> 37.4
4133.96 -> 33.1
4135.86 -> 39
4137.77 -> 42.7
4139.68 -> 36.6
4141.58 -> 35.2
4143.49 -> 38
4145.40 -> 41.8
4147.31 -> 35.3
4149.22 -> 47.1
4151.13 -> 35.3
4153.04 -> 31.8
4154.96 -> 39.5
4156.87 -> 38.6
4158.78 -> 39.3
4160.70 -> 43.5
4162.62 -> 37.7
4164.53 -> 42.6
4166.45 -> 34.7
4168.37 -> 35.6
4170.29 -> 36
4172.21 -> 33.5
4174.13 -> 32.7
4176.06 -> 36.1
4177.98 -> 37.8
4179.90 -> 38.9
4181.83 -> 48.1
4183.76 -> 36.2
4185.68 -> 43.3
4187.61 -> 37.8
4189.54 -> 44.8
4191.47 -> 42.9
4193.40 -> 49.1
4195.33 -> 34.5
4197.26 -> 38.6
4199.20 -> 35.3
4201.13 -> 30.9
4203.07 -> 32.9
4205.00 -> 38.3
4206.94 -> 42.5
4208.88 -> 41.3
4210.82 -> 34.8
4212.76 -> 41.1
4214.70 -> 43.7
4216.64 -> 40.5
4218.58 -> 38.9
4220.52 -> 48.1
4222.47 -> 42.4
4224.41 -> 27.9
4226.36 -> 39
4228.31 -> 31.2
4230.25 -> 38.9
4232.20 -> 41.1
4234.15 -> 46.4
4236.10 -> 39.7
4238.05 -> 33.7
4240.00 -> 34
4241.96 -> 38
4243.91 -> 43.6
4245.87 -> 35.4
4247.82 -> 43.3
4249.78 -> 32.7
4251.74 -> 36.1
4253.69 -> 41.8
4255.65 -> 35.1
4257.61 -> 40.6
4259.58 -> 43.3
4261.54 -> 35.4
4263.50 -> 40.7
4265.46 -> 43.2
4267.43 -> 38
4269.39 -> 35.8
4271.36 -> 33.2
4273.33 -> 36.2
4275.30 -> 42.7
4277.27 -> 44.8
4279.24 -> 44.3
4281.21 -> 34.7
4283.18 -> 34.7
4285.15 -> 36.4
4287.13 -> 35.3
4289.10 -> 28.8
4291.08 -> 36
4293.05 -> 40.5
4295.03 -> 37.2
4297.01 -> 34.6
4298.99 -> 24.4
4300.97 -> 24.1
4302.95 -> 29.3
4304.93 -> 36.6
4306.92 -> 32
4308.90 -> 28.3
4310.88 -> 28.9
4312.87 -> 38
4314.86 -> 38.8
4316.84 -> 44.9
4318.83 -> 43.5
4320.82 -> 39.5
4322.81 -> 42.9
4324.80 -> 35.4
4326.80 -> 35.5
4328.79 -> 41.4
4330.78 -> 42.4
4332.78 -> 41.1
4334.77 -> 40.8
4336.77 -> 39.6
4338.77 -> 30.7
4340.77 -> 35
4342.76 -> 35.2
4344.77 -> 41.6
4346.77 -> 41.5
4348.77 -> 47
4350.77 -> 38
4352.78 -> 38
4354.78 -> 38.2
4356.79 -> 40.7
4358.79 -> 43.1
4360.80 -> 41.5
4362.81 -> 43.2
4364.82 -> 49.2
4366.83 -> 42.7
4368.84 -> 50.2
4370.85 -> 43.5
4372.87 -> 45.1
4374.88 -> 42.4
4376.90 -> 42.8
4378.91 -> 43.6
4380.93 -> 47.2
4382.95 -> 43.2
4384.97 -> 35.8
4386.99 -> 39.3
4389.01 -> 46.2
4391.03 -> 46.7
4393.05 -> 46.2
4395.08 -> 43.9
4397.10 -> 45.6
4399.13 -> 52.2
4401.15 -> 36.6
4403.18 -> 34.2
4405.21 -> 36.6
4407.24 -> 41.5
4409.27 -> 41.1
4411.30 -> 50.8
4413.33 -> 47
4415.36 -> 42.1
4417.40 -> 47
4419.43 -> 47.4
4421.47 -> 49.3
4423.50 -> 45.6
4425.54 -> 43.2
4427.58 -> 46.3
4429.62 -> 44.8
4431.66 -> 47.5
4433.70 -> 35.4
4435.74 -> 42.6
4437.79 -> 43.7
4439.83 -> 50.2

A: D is 721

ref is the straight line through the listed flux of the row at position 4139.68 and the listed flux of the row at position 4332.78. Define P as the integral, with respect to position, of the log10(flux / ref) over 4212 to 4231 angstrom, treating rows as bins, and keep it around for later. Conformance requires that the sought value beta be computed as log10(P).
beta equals -1.4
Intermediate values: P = 0.04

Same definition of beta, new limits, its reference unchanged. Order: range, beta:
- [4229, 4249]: -1.7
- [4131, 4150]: -0.4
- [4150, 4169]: -0.8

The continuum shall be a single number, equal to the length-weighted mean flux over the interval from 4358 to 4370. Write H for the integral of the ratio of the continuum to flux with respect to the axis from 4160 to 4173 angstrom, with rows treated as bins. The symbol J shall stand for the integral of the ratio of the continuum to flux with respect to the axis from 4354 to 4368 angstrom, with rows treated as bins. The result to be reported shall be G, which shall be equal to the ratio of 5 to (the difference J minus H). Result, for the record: -6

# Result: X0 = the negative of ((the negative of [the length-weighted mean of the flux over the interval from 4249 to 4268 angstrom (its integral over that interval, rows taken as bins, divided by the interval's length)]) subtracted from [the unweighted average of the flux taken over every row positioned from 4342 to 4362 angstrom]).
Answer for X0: -79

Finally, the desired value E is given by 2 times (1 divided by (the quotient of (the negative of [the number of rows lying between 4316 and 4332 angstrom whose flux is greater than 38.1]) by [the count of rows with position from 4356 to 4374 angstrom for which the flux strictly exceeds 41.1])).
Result -2.7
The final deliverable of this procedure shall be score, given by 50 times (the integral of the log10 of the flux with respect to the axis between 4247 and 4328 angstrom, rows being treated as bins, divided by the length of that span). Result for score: 78.0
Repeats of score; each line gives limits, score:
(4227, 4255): 79.0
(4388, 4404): 82.0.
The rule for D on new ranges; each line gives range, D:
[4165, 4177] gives 421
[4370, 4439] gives 3018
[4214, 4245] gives 1213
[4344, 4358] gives 571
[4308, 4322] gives 526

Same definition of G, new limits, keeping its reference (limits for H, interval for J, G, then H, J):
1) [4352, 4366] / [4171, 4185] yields 3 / 15.1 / 16.9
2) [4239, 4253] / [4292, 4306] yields 2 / 16.9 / 20.2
